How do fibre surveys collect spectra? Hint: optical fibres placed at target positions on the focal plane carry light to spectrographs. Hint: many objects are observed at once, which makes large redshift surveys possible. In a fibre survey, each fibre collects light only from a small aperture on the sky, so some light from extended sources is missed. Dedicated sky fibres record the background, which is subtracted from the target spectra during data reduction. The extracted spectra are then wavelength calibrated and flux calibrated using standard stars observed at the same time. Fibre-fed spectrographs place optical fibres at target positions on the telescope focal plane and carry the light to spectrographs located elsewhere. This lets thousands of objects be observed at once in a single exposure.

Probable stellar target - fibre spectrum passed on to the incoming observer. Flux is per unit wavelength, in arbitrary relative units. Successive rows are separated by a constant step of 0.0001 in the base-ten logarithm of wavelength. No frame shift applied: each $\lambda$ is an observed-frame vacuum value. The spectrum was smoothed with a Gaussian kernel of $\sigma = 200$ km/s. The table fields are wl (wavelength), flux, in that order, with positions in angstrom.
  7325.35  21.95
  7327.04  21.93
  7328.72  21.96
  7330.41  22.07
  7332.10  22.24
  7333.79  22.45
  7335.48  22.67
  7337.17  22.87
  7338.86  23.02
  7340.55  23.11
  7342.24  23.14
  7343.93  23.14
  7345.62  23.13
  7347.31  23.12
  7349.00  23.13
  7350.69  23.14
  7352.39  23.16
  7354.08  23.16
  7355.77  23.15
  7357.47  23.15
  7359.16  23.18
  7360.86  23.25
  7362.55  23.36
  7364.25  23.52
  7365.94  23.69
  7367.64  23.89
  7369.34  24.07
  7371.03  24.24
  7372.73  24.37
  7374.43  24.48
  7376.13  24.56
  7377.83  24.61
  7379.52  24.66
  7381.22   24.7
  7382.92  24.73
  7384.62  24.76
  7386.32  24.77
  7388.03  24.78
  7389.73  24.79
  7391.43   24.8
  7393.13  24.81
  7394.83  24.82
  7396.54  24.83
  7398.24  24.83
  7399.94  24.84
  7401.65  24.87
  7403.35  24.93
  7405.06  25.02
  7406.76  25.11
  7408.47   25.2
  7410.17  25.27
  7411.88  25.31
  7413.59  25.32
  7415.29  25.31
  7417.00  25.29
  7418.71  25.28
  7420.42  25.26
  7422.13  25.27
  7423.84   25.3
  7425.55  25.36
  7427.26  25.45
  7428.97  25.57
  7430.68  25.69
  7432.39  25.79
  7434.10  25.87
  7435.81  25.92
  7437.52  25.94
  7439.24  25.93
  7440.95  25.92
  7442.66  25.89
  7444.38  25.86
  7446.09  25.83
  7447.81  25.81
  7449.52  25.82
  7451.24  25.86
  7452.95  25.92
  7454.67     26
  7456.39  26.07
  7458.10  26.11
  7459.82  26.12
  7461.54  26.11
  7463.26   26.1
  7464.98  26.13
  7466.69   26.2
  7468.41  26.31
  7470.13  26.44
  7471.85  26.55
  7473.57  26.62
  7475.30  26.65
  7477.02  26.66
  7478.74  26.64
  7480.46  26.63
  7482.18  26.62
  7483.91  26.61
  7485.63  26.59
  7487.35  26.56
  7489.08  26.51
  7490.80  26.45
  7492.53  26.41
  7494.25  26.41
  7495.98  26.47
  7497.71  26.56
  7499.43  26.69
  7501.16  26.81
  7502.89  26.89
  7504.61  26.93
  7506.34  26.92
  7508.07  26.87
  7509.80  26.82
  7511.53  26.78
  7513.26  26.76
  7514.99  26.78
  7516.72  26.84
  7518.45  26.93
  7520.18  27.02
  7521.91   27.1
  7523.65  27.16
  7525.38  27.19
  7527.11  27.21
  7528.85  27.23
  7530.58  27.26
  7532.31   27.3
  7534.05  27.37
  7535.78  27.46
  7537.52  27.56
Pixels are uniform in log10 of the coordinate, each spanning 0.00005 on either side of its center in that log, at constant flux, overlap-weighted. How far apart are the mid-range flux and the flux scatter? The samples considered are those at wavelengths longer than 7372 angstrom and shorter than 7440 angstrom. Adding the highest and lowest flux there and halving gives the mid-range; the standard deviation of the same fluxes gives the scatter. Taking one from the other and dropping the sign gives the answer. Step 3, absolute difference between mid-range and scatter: 24.7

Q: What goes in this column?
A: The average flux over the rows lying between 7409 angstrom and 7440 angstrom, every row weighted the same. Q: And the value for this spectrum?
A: 25.5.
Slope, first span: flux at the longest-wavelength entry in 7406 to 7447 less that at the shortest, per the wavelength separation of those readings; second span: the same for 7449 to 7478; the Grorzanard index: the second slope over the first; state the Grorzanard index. 1.7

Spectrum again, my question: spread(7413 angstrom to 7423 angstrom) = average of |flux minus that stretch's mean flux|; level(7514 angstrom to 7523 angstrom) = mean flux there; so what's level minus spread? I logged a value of 26.9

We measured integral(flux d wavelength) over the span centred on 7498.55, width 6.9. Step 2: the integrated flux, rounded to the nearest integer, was 184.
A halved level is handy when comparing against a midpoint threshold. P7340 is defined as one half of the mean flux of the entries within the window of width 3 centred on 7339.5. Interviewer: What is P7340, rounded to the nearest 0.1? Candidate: 11.5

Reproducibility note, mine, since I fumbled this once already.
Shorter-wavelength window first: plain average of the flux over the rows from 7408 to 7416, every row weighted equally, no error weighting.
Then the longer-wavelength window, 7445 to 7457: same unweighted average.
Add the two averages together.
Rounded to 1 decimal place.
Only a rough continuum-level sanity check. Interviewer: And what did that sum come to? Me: 51.2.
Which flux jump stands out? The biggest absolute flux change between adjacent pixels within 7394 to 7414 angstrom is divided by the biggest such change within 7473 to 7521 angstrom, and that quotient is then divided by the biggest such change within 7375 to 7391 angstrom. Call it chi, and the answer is 13.8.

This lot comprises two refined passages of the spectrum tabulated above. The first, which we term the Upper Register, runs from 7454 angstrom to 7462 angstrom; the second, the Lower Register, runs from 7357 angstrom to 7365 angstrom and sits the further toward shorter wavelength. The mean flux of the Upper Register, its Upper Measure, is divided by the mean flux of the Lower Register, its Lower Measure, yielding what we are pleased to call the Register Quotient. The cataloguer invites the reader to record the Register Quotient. 1.120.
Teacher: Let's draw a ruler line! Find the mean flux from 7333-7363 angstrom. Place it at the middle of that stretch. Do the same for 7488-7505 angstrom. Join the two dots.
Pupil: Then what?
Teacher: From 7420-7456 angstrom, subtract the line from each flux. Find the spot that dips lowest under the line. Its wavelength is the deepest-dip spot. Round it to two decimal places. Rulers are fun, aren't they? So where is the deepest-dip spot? 7451.24 angstrom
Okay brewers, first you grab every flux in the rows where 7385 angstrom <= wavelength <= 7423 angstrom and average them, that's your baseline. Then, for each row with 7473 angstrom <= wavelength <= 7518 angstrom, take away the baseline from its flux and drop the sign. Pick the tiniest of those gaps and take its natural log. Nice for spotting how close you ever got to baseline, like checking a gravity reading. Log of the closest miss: 0.3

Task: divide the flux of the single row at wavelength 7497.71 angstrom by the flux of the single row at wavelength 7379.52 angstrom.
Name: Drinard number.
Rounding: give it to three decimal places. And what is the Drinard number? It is 1.077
